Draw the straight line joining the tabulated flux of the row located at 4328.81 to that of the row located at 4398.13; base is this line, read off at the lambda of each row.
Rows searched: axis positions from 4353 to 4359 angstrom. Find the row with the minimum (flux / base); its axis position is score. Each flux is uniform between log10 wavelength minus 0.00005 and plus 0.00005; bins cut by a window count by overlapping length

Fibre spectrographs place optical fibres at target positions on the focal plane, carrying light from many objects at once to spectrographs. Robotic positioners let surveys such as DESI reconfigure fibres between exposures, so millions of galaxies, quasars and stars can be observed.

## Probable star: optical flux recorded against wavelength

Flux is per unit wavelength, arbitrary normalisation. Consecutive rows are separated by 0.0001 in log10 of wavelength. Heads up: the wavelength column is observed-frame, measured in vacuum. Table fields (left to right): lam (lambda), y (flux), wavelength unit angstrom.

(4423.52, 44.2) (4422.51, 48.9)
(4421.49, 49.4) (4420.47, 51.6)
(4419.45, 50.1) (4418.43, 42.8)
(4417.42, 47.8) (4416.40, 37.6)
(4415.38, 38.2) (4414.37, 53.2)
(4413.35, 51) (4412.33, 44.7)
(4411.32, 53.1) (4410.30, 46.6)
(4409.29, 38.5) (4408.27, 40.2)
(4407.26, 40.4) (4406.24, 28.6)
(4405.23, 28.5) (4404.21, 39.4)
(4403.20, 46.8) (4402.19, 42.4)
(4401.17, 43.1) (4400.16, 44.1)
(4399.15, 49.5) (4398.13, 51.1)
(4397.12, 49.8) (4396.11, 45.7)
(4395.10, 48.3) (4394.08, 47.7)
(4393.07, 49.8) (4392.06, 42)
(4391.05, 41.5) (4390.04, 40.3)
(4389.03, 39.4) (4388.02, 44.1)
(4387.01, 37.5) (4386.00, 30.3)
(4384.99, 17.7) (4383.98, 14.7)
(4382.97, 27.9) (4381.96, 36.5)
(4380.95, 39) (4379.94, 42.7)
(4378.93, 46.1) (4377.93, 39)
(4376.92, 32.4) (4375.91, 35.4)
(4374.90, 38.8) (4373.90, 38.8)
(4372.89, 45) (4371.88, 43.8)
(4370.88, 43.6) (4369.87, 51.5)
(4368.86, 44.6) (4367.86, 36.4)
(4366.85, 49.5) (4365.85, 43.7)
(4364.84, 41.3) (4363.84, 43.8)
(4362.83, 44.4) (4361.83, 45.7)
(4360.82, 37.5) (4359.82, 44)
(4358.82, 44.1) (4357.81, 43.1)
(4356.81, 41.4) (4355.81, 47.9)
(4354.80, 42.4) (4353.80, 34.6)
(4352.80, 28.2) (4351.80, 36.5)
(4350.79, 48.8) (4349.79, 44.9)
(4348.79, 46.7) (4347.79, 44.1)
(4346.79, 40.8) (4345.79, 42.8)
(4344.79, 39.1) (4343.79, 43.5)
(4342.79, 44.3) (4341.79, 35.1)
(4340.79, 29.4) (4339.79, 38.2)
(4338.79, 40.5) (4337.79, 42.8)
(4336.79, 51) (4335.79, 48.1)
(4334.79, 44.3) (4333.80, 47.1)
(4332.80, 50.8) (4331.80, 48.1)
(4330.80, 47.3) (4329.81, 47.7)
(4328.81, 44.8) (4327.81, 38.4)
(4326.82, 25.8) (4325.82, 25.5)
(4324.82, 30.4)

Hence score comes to 4353.80 angstrom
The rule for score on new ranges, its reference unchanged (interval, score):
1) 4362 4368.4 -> 4367.86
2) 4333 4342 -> 4340.79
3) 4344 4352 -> 4351.80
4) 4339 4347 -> 4340.79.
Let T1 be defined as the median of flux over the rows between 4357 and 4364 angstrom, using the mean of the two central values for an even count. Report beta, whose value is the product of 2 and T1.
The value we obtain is 88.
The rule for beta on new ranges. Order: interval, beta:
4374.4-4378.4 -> 74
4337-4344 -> 81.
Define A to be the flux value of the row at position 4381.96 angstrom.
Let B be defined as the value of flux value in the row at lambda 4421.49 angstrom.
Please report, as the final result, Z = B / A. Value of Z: 1.4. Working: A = 36.5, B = 49.4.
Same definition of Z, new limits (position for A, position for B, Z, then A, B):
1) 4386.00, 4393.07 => 1.6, 30.3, 49.8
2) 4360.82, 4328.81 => 1.2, 37.5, 44.8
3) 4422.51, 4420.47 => 1.1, 48.9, 51.6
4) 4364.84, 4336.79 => 1.2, 41.3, 51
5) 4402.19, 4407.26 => 1.0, 42.4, 40.4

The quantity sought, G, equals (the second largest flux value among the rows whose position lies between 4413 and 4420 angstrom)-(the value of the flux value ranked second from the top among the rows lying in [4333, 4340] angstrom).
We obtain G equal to 3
